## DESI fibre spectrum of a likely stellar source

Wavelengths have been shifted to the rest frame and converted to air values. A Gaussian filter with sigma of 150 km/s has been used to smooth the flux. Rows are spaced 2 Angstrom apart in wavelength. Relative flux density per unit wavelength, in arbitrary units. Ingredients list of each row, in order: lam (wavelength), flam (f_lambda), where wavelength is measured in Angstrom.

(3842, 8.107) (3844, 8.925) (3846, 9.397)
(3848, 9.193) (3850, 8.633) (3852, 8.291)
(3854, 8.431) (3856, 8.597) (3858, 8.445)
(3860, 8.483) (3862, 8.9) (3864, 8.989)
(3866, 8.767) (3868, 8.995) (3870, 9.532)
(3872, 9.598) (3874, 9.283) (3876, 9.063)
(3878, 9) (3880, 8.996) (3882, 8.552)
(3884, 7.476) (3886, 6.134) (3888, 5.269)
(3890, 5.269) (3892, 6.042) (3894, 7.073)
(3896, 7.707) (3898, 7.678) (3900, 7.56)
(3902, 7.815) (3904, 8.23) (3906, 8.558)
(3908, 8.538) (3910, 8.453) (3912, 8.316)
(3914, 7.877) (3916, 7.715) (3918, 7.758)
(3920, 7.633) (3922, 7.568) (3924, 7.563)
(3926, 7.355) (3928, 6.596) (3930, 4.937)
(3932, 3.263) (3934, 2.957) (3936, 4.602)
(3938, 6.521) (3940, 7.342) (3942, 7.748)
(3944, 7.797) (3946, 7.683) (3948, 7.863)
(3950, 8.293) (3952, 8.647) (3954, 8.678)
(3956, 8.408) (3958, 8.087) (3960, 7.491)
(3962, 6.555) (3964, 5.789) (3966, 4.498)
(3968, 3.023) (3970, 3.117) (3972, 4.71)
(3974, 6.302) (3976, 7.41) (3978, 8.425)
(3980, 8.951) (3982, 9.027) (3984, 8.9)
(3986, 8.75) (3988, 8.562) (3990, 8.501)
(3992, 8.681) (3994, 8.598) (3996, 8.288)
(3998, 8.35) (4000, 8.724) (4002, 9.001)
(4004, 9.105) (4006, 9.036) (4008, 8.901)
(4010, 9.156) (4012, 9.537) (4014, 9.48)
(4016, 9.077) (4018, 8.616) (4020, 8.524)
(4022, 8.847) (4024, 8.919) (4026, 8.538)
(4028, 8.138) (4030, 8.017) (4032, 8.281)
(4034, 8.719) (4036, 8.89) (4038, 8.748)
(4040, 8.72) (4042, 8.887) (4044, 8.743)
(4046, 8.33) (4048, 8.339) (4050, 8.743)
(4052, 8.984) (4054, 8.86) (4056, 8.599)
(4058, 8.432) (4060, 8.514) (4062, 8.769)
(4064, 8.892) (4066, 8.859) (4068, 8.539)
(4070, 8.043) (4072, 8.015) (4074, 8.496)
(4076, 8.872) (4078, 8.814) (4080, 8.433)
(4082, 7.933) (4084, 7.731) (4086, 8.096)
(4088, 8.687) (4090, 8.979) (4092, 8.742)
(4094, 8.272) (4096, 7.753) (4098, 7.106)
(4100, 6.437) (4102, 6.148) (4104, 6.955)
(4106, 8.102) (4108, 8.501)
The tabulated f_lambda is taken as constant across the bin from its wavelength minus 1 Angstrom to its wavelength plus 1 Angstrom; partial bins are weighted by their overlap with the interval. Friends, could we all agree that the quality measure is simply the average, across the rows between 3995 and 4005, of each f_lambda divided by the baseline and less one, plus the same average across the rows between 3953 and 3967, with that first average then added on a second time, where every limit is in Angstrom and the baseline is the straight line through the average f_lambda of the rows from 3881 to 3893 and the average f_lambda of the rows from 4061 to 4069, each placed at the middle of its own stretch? 0.15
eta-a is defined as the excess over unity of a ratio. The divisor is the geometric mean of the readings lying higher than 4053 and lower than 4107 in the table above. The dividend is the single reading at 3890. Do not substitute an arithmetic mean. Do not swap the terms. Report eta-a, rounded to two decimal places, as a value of -0.35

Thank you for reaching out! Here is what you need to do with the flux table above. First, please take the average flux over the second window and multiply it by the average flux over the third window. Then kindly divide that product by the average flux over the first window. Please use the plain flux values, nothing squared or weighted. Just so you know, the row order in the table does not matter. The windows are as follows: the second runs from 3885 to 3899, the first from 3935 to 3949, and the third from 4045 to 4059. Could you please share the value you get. 7.9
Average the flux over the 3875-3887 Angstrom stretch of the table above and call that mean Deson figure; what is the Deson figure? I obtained 8.2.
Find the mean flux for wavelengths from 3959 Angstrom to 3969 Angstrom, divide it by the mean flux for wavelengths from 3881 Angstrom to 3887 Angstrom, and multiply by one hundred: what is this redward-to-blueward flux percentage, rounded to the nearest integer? 74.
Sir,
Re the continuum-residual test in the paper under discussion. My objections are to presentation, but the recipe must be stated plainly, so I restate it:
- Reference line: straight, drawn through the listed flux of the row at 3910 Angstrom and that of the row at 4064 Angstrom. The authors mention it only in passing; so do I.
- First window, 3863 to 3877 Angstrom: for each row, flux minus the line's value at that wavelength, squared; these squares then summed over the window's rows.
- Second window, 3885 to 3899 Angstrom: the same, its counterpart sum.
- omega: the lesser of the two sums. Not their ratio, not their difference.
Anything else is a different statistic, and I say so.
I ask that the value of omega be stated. 5.4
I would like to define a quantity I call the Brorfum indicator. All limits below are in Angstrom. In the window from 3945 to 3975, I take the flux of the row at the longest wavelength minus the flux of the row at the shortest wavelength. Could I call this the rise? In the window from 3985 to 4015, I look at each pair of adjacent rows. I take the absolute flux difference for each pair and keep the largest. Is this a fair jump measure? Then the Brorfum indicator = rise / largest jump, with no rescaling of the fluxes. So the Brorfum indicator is -3.6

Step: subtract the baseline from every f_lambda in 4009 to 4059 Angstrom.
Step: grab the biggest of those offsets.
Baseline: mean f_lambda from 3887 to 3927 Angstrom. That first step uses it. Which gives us 2.04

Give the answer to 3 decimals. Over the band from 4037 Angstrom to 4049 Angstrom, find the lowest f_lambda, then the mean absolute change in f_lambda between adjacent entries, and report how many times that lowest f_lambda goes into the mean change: 0.018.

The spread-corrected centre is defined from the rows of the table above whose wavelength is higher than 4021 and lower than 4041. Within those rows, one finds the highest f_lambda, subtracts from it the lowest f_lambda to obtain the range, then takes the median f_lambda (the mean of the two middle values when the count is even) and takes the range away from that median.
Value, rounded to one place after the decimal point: 7.8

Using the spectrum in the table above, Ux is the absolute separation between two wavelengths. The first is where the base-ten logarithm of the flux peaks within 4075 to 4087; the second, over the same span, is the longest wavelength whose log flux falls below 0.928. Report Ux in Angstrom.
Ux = 10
